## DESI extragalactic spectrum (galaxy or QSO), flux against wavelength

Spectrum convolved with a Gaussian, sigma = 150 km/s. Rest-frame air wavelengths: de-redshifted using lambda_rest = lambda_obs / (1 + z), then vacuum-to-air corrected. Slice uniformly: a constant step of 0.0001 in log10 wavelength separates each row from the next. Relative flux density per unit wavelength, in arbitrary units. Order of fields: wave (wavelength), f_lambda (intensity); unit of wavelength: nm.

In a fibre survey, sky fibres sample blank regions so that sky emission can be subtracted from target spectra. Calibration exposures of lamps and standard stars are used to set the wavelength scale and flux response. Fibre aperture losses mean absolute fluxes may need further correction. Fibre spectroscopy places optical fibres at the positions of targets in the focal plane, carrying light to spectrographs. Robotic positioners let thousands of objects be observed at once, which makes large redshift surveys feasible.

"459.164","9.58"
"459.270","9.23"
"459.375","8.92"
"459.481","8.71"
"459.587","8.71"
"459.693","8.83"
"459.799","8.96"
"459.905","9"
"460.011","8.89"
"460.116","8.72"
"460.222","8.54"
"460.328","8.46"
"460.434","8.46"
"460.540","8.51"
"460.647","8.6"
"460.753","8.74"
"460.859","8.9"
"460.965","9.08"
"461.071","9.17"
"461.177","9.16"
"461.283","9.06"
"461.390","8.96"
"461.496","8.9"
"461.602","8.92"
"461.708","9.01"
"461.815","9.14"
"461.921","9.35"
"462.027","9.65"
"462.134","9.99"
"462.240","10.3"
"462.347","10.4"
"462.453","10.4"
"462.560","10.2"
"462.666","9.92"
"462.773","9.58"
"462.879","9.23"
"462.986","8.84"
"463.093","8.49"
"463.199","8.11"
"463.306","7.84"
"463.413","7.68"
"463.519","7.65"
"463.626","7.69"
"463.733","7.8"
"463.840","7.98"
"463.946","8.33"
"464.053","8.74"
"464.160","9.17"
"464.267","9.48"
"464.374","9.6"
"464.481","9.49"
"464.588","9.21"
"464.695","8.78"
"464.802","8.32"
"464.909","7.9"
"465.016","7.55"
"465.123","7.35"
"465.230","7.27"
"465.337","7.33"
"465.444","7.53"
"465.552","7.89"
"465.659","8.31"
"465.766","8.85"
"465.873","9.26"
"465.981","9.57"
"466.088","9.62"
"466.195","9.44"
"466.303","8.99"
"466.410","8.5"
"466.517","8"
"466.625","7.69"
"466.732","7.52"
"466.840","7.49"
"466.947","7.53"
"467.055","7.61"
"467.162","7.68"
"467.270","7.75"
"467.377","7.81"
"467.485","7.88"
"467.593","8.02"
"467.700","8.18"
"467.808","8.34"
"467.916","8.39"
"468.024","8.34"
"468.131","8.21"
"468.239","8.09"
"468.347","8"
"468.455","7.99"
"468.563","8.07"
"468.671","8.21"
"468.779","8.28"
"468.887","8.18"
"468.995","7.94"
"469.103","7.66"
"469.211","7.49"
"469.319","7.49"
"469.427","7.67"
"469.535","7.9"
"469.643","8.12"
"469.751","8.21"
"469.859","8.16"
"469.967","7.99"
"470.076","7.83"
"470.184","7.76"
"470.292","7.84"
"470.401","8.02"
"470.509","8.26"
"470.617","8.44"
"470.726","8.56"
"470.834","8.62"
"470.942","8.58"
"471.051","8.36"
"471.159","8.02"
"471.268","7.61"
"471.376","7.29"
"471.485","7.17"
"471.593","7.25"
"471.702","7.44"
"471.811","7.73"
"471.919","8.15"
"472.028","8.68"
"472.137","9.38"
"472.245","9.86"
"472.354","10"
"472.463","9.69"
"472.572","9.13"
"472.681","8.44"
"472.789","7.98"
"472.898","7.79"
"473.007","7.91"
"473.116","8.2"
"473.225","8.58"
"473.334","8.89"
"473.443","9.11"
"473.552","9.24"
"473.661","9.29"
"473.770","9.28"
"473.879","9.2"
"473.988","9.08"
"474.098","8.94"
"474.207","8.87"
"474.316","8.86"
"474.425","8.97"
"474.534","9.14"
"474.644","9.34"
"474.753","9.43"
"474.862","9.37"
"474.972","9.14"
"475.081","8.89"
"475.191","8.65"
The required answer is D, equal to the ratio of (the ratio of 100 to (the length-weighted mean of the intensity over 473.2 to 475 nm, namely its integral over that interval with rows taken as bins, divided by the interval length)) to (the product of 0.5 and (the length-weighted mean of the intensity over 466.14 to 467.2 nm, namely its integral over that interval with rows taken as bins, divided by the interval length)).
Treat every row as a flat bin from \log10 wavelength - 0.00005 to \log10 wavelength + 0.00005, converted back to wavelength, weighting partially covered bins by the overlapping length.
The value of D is 2.73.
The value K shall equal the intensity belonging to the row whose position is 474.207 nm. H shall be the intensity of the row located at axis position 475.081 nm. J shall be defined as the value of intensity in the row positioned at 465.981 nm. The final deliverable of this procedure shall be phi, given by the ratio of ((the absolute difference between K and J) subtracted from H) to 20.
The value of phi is 0.41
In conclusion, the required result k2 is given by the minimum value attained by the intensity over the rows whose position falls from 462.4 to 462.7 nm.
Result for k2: 9.92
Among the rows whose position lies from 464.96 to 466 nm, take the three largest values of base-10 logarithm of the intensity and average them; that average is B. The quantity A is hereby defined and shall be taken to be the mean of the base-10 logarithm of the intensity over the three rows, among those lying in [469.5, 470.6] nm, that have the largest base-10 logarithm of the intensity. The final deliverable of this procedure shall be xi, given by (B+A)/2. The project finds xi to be 0.940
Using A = 0.91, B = 0.96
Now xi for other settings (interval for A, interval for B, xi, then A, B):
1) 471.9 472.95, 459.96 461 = 0.973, 0.99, 0.95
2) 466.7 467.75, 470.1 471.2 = 0.919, 0.90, 0.93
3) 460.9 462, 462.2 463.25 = 0.990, 0.97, 1.02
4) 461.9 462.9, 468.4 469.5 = 0.965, 1.02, 0.92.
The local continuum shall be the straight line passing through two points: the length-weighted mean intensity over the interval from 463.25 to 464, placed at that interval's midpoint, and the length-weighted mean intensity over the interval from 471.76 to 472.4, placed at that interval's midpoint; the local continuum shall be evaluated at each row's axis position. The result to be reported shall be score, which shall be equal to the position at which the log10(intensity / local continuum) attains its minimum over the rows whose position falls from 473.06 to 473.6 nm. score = 473.116 nm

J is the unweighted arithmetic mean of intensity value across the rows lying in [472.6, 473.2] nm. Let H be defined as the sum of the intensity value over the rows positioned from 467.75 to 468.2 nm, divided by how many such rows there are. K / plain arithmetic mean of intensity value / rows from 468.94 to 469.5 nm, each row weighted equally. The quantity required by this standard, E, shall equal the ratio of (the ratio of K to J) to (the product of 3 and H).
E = 0.038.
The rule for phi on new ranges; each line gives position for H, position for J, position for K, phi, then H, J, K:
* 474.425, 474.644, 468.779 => 0.40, 8.97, 9.34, 8.28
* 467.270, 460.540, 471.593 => 0.32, 7.75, 8.51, 7.25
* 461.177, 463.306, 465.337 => 0.43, 9.16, 7.84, 7.33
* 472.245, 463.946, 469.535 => 0.47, 9.86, 8.33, 7.9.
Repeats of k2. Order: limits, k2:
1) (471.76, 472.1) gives 7.73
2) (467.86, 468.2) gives 8.21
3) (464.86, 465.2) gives 7.35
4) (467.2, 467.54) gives 7.75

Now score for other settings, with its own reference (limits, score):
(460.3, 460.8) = 460.434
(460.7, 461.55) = 460.753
